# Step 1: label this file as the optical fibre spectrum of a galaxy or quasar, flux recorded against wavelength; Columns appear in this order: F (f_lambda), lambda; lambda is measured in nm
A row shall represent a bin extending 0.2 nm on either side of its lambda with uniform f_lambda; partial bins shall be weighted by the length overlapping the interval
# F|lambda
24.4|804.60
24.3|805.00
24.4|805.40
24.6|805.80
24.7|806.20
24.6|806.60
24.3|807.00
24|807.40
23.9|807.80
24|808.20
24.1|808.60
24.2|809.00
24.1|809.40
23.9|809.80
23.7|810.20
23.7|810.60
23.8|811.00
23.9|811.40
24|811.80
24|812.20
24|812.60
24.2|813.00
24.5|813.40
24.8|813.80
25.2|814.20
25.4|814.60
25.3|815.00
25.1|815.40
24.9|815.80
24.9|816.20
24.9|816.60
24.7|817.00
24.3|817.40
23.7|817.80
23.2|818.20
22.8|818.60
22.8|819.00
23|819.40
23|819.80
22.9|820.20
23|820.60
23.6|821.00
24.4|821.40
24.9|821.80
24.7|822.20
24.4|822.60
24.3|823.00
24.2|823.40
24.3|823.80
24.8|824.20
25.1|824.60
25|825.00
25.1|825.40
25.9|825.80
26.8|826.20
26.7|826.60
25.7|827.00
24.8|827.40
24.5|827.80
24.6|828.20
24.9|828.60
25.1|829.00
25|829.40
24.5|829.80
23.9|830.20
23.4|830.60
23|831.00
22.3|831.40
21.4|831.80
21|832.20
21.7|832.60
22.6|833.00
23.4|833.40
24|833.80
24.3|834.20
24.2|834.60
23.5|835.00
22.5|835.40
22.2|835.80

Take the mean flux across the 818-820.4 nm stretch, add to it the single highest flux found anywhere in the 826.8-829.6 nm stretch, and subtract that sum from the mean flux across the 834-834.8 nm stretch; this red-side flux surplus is -24.4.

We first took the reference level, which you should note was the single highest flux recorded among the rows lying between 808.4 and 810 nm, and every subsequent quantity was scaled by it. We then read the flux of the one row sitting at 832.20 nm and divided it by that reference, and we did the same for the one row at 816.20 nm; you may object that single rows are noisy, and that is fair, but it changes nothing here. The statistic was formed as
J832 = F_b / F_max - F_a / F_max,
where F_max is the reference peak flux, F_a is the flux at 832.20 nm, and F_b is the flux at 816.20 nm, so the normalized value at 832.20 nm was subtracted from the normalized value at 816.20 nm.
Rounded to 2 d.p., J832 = 0.16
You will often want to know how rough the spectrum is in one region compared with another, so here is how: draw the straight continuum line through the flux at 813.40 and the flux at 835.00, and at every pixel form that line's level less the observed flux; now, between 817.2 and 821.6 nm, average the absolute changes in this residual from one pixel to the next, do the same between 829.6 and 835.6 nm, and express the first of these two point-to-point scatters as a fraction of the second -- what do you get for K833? 0.548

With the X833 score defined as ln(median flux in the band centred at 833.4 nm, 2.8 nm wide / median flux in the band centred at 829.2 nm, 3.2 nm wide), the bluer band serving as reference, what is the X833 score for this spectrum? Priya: -0.048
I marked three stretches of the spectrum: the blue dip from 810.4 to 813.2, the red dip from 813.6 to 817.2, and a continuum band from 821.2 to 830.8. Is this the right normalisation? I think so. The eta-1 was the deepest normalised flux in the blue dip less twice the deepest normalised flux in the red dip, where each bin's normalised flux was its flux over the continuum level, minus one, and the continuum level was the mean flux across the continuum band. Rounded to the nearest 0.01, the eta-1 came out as -0.03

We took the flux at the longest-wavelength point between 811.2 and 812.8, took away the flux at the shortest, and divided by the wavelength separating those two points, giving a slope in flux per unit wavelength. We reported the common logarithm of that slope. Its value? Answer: -1.1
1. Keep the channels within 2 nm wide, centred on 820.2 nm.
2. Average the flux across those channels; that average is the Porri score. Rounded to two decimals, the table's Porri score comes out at 23.10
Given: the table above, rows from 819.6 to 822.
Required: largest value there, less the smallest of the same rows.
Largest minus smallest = 2.0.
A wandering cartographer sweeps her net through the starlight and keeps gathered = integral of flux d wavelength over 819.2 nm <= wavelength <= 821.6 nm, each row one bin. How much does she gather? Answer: 56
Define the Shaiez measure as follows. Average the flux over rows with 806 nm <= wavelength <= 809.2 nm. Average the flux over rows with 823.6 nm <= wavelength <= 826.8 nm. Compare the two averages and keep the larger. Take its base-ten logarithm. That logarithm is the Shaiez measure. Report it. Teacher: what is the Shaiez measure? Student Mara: 1.41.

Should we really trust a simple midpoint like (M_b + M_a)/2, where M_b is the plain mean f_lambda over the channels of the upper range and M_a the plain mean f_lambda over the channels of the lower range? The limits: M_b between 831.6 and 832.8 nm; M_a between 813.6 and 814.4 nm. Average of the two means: 23.2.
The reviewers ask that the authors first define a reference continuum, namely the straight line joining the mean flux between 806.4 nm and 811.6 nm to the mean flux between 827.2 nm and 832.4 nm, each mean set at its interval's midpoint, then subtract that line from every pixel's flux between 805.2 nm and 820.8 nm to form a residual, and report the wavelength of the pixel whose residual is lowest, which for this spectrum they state 818.60 nm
